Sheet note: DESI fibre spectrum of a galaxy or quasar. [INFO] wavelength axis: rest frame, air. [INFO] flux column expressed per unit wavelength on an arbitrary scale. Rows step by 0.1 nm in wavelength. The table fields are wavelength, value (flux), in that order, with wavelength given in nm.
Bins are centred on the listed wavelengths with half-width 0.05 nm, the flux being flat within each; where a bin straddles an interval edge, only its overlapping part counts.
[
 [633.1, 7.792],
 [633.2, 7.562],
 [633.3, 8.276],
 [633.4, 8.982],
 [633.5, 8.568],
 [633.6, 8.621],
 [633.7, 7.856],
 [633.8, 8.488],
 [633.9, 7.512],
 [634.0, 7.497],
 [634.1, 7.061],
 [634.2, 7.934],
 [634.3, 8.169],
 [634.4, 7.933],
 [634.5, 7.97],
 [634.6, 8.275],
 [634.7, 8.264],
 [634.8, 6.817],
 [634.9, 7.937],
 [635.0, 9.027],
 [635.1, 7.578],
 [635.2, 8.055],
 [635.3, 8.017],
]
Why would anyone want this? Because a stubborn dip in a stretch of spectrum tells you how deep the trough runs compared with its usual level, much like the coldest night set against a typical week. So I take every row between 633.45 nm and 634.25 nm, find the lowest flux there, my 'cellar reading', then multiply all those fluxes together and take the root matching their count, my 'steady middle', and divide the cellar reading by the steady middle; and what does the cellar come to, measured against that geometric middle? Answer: 0.891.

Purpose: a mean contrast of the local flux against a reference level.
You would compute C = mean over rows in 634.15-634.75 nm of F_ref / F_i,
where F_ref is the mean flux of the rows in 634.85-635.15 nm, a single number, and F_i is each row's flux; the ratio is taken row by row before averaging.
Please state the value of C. 1.01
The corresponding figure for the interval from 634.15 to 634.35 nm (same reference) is 1.02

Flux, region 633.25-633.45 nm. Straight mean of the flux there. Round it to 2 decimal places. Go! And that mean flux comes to 8.63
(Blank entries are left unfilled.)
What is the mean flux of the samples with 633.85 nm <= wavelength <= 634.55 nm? 7.7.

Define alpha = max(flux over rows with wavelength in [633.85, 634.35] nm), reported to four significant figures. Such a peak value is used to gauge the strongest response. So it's 8.169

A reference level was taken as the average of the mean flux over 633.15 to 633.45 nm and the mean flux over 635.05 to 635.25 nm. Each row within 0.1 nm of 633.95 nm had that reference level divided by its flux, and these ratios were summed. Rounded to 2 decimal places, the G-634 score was 2.14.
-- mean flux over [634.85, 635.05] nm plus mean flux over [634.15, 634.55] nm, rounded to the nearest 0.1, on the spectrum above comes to 16.5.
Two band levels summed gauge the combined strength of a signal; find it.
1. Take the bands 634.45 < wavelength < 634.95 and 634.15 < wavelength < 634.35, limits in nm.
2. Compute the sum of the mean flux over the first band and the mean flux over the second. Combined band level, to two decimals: 15.90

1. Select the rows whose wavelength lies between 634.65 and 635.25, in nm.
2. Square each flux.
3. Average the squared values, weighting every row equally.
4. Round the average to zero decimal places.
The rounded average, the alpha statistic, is 64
